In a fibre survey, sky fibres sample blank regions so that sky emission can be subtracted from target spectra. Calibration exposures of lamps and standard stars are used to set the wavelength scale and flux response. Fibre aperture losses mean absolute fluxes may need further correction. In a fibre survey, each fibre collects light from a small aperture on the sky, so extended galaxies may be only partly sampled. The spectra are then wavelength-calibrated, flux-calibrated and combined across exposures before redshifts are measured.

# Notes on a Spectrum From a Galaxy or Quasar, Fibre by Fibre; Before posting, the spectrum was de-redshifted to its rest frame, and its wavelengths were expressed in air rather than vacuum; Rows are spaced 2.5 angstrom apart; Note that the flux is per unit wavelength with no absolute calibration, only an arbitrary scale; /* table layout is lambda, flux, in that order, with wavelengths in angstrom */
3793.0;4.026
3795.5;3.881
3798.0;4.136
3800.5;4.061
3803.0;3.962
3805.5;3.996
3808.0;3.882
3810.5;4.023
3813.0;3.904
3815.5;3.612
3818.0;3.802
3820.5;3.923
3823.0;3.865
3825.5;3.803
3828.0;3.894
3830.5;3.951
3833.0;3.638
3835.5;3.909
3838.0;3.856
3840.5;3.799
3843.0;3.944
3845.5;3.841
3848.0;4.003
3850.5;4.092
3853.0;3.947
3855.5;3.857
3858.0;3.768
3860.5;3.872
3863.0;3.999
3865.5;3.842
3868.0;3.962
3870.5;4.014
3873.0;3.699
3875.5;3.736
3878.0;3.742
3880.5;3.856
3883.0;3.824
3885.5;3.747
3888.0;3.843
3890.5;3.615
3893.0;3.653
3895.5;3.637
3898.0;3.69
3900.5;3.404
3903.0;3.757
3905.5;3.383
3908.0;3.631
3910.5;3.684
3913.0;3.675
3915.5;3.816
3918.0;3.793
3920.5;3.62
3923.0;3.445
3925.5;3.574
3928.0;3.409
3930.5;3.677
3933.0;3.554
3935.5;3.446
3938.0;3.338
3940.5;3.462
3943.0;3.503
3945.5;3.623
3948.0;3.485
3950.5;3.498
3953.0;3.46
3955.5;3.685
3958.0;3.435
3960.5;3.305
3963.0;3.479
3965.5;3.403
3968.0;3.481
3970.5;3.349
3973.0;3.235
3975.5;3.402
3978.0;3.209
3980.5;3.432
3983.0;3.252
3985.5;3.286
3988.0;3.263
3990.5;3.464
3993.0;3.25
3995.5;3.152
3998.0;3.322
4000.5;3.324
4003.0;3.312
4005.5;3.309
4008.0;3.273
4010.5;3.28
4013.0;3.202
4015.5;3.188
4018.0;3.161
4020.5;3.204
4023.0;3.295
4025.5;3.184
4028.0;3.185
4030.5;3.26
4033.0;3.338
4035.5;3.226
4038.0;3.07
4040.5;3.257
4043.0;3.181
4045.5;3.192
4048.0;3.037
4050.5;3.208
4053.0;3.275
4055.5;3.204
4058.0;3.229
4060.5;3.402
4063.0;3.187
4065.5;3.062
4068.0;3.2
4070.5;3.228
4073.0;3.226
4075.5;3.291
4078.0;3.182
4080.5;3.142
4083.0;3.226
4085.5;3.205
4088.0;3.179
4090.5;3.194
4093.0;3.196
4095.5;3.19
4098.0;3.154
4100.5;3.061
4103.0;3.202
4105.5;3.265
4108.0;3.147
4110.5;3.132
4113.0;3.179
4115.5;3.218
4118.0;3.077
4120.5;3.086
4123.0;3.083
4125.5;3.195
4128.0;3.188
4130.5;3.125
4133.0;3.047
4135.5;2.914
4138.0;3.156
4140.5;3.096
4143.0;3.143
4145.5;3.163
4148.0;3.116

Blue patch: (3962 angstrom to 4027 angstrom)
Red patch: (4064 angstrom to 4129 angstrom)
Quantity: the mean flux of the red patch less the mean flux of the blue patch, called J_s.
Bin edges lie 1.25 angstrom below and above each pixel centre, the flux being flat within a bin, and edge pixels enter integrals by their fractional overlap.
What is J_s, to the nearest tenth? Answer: -0.1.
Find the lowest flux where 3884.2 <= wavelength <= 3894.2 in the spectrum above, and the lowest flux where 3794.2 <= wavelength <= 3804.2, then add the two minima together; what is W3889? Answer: 7.5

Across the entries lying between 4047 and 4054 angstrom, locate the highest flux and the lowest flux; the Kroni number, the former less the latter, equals 0.24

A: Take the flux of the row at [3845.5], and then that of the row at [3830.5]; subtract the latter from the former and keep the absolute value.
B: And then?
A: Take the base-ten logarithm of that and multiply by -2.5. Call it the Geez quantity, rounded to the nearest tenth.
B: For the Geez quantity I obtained 2.4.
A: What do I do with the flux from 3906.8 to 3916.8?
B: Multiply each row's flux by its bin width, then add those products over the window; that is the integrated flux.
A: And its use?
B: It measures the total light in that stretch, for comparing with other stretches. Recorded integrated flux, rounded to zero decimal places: 37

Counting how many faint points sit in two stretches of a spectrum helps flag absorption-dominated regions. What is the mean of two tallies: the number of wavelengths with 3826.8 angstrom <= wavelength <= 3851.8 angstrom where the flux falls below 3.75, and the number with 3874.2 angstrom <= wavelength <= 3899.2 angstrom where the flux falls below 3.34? 0.5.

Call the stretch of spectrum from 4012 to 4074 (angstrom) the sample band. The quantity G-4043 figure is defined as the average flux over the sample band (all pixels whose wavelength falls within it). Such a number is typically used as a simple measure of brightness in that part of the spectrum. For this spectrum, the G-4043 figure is 3.21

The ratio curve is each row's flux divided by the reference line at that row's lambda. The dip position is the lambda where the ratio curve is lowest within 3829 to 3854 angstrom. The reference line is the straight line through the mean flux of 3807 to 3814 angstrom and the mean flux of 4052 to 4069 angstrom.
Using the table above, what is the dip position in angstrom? 3833.0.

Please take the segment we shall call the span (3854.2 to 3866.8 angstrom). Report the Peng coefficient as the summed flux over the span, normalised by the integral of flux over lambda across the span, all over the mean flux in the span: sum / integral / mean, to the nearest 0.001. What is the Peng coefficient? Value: 0.103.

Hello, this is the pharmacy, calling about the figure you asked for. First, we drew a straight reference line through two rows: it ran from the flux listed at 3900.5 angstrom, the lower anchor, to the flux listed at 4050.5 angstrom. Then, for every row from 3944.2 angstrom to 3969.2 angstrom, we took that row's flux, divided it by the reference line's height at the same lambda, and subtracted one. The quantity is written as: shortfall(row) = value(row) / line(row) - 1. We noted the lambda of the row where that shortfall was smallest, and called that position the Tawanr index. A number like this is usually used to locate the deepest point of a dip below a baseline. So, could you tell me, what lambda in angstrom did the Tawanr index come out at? 3960.5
